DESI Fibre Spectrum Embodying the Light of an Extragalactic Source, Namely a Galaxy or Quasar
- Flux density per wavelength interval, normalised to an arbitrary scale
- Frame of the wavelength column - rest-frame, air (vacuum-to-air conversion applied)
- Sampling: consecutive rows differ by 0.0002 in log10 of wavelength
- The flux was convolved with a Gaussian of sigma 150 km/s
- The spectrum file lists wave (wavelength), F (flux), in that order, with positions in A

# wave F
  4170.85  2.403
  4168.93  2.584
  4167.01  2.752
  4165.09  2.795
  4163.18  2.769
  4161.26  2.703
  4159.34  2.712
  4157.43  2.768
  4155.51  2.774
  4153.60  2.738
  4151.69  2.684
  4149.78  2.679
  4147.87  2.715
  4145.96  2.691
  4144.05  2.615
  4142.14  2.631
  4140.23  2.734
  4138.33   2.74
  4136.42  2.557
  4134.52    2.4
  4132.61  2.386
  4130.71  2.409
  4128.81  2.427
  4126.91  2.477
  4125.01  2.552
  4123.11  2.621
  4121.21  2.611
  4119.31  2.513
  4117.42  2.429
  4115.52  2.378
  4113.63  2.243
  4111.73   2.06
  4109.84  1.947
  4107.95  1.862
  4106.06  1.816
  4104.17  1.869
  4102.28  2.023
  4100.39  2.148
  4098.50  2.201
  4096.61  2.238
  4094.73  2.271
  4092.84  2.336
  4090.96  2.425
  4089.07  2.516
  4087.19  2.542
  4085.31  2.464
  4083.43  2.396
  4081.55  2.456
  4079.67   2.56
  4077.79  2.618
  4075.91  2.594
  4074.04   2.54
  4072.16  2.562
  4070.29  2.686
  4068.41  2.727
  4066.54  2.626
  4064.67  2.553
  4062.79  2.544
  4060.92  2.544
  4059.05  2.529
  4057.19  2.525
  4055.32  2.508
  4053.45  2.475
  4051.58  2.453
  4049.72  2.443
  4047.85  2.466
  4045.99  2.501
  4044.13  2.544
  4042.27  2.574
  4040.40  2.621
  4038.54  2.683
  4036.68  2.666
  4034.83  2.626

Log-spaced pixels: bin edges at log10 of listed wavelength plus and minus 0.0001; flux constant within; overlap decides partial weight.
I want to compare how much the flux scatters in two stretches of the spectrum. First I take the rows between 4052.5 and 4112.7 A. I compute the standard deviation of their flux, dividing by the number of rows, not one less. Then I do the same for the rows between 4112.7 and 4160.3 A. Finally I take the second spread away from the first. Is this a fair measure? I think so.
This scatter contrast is 0.11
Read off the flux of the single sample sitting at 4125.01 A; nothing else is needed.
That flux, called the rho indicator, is 2.552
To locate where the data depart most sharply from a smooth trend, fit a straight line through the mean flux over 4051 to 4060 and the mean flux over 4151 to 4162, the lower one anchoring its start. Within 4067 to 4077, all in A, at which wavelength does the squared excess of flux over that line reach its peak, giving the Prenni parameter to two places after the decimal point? 4068.41 A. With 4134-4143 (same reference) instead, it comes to 4134.52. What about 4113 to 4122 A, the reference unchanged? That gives 4113.63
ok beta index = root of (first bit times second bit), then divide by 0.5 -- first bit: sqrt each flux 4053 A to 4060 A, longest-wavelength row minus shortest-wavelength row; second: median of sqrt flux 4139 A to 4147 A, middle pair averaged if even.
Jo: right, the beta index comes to 0.33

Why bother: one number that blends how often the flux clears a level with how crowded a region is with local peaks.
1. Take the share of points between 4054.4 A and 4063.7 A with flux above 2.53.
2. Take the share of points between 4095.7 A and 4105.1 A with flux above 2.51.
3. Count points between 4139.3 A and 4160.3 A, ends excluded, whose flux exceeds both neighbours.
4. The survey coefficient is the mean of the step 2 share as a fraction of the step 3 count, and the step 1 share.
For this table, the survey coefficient 0.20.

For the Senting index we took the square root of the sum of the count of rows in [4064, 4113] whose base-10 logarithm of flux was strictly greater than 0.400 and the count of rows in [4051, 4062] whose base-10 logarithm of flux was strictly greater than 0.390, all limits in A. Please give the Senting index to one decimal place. 4.0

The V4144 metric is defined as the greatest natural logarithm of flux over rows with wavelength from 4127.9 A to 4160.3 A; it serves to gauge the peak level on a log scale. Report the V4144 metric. 1.02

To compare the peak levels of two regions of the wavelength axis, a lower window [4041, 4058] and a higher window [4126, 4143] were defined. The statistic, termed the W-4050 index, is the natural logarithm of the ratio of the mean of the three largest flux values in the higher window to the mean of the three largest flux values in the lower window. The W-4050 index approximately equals 0.06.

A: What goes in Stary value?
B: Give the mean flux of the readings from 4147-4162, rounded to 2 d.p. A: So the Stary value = 2.72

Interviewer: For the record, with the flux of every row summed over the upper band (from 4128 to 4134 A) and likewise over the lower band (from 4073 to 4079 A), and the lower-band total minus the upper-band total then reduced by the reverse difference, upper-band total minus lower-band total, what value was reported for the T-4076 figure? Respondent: 1.1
